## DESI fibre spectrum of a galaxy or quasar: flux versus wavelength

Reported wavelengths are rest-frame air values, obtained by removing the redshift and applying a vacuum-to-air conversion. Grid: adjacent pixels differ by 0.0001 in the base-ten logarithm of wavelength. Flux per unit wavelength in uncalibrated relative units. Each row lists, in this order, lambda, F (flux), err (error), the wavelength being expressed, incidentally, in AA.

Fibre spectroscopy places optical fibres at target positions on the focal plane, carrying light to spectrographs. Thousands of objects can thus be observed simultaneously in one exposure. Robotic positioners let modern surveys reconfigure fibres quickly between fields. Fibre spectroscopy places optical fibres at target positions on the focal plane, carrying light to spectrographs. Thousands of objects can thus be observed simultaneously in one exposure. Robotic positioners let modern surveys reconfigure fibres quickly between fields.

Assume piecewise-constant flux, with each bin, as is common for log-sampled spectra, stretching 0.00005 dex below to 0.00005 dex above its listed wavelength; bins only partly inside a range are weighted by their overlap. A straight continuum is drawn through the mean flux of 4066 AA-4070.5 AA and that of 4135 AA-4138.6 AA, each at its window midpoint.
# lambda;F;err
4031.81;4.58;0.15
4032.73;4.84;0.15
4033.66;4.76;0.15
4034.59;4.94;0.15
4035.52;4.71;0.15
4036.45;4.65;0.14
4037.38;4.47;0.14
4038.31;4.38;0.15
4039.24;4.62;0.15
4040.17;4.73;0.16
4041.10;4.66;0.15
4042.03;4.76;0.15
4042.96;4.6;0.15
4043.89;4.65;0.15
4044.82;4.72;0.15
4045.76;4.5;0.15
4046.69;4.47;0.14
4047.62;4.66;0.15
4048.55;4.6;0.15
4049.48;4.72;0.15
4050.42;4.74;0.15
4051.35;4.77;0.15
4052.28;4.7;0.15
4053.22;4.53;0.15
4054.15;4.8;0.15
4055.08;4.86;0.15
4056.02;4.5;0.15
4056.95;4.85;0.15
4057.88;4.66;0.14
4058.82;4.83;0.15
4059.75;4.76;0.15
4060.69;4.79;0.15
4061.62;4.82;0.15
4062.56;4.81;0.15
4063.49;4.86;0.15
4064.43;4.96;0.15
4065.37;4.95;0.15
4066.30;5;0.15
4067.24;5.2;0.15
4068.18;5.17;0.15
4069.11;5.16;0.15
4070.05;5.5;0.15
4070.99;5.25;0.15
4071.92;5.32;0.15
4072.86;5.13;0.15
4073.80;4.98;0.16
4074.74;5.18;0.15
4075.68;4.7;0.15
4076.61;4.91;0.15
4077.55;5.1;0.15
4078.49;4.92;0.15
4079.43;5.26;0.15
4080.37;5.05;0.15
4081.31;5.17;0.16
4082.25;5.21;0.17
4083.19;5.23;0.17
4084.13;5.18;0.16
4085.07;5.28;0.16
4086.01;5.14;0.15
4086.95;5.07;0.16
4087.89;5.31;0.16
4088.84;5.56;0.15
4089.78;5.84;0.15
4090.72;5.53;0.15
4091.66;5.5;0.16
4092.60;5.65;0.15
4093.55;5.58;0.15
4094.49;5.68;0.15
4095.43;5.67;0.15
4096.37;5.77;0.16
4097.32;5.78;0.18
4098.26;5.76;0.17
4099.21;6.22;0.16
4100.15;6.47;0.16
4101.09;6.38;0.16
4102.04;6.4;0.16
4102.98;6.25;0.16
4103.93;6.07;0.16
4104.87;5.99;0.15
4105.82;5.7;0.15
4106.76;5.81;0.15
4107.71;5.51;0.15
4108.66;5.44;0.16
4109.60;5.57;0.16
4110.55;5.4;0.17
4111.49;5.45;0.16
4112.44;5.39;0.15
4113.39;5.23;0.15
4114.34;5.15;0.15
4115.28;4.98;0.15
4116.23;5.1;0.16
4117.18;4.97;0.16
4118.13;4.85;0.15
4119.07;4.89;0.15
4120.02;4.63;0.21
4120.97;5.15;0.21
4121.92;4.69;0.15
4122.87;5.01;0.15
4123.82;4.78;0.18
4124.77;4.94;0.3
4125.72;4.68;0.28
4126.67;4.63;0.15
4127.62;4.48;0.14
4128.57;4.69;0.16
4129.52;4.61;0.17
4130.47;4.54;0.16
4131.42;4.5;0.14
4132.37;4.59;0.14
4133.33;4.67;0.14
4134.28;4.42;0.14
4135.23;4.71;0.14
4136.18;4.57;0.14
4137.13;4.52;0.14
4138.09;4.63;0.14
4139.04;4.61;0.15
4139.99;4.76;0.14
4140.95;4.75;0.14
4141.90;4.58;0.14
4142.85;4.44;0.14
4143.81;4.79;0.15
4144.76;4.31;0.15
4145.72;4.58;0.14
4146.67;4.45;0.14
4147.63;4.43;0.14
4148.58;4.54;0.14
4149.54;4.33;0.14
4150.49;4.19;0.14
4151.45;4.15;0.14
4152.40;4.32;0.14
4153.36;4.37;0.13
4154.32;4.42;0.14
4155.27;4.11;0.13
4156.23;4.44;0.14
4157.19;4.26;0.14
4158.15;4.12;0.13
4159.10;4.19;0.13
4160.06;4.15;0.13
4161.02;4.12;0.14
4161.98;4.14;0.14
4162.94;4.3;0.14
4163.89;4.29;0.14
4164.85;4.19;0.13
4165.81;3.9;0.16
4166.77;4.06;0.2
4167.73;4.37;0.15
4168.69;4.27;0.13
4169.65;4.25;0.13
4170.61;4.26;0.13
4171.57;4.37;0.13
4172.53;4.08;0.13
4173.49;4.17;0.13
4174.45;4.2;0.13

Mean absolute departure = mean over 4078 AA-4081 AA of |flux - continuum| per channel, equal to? 0.13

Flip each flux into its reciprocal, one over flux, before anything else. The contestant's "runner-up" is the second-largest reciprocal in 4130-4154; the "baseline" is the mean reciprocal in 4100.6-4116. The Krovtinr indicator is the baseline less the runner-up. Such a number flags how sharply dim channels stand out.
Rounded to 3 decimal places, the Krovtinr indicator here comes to -0.061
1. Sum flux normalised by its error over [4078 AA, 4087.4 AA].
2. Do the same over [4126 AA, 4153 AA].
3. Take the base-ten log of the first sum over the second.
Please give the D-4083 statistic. -0.4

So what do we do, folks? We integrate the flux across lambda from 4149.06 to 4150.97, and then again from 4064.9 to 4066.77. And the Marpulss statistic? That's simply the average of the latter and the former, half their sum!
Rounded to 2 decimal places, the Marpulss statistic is 8.73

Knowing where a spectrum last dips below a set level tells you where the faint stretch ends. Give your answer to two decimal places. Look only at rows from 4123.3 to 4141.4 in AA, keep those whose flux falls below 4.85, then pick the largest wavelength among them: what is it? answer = 4140.95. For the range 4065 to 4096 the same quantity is 4075.68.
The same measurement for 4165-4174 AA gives 4173.49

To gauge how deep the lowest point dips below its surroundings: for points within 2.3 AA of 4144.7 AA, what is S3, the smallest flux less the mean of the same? -0.20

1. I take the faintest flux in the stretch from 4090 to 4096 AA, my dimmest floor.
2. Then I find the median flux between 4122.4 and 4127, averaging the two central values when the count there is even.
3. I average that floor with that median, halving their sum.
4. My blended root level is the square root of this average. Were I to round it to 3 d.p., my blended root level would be 2.267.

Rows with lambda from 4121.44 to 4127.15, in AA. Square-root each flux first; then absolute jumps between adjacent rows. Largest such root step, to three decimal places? 0.073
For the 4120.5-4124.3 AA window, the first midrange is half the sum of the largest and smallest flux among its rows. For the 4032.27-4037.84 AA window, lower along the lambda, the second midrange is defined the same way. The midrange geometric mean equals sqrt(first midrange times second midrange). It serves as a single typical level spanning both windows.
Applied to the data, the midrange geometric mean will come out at 4.81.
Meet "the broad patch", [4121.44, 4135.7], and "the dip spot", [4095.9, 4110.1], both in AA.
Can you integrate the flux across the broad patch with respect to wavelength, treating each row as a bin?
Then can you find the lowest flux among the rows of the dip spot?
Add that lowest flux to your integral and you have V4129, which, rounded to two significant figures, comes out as 72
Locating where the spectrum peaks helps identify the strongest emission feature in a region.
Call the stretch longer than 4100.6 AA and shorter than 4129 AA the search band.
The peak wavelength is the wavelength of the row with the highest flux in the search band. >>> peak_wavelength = 4102.04 AA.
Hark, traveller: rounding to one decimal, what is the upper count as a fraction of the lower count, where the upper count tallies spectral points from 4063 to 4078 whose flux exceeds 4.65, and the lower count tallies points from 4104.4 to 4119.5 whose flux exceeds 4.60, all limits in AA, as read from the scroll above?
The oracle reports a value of 1.0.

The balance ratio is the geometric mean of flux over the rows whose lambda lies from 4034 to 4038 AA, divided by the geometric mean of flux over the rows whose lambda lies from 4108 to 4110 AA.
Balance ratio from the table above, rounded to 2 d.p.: 0.85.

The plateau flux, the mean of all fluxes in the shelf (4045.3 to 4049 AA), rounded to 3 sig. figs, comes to 4.56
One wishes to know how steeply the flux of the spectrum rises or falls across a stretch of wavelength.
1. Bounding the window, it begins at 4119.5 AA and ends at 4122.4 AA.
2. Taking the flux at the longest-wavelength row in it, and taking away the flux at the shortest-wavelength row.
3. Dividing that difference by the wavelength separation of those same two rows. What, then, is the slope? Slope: 0.03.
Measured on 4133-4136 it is 0.02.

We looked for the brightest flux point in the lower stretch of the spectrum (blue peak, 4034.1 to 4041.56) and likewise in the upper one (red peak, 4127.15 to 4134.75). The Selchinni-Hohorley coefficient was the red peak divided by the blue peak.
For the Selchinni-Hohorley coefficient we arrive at 0.95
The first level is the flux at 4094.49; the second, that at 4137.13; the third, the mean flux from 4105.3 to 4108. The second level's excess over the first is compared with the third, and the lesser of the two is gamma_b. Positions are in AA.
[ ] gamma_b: -1.2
